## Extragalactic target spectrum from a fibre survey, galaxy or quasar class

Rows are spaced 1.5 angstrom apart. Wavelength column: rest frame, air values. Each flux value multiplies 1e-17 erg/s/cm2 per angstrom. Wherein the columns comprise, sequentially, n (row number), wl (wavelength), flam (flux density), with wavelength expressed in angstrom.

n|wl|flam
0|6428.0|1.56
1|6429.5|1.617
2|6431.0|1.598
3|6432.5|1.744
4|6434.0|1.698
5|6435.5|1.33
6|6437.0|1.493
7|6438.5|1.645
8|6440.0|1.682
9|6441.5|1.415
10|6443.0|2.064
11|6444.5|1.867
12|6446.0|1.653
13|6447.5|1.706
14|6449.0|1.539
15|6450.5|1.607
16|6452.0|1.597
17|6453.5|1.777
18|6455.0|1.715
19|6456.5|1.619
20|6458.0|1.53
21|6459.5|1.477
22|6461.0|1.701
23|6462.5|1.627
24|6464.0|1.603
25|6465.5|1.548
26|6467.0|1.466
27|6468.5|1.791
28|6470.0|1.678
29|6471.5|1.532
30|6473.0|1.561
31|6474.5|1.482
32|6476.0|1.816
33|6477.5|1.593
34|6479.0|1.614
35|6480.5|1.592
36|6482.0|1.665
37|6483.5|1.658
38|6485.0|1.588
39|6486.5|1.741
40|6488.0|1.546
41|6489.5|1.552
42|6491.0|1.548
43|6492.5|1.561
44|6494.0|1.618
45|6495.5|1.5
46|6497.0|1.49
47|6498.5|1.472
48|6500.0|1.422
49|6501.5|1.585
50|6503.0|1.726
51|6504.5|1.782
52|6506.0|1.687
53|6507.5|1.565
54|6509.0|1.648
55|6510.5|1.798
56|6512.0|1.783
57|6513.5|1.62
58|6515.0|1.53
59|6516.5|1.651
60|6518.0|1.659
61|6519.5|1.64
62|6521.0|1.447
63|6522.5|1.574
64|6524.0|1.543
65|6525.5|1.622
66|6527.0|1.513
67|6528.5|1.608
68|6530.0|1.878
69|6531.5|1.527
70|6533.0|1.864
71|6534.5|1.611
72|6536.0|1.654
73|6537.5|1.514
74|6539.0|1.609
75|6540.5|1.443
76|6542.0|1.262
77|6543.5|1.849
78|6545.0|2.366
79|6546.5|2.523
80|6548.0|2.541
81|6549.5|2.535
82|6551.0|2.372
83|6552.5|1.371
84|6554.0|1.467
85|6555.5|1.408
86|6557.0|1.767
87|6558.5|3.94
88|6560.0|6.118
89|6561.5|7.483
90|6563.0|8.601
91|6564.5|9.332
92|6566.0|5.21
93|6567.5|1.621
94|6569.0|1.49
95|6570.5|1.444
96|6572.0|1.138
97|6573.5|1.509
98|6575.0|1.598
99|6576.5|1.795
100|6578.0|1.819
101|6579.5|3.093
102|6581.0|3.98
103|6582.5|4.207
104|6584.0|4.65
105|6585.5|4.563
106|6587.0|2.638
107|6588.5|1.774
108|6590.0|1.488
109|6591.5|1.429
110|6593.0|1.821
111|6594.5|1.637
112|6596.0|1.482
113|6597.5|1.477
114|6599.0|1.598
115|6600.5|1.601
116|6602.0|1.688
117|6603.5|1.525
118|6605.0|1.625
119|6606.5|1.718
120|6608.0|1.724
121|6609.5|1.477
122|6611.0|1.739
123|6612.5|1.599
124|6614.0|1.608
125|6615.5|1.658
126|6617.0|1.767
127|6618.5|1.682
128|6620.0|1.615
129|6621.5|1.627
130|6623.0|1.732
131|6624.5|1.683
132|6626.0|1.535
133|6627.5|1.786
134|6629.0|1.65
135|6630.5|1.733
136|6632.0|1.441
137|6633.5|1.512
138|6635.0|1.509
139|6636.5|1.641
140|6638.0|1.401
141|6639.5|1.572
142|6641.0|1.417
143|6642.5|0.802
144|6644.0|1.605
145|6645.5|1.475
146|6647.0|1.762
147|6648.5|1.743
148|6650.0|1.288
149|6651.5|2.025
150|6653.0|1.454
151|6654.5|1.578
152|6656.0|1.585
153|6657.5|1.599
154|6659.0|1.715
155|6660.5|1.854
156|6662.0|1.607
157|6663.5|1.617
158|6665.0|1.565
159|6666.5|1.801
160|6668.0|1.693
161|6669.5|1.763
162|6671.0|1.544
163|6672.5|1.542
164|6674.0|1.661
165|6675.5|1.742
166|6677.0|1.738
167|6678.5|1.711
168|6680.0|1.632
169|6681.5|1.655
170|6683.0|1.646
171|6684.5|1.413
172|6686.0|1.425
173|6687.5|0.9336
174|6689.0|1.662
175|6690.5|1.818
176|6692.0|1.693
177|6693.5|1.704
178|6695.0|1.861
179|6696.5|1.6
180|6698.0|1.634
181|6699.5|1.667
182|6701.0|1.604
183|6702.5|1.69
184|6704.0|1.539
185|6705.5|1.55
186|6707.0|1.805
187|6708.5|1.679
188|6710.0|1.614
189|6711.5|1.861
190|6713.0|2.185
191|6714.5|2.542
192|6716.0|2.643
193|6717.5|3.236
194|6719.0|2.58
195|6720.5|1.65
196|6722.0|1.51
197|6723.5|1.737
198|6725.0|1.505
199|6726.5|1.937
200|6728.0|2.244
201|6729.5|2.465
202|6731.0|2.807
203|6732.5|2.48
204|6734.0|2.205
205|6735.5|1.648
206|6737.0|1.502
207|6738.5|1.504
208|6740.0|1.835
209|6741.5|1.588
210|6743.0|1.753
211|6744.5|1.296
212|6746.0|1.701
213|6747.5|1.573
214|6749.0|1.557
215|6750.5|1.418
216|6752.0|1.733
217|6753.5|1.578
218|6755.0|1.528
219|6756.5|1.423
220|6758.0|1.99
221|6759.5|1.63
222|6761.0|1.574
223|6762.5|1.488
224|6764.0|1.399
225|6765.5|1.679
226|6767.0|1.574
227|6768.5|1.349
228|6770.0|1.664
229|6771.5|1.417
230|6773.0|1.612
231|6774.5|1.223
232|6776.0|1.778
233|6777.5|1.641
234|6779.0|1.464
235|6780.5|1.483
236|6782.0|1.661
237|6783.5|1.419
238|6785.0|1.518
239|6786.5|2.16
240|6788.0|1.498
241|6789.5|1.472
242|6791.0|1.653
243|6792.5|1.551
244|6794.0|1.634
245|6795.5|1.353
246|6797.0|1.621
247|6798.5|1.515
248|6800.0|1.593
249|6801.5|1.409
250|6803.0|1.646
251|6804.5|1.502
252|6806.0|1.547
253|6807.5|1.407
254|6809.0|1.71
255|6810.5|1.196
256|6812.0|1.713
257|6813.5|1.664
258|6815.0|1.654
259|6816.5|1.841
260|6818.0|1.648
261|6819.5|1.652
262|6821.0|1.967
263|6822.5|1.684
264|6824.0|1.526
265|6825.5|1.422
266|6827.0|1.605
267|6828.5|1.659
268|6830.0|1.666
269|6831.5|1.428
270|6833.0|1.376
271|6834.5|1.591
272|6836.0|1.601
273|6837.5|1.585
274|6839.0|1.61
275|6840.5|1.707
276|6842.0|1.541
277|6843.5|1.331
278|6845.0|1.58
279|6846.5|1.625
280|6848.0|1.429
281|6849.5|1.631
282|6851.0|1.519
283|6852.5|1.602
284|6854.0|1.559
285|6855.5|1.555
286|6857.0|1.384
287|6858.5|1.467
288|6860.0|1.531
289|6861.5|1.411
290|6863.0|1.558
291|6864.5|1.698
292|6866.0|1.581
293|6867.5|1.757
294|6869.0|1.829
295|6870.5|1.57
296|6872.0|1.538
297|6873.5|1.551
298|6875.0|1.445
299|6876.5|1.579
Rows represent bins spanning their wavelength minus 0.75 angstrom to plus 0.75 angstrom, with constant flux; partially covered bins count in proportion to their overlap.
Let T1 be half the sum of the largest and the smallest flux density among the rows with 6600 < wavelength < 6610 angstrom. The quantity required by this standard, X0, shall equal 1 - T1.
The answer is -0.60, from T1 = 1.60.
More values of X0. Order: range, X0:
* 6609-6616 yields -0.61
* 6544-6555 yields -0.96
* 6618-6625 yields -0.67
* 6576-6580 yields -1.44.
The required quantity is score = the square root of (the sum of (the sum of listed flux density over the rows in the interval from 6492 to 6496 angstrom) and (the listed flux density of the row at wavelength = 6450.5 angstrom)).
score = 2.5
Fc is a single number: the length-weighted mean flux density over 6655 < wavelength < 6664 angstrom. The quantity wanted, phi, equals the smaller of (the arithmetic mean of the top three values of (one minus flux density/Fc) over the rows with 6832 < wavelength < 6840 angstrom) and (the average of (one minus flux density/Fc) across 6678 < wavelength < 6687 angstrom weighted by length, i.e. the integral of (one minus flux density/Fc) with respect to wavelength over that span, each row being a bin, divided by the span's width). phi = 0.06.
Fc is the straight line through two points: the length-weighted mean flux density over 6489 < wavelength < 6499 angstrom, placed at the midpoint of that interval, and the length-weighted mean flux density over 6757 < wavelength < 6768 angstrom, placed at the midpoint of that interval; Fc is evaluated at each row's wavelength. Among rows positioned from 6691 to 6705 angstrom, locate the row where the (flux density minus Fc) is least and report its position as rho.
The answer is 6704.0 angstrom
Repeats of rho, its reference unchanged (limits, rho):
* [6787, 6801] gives 6795.5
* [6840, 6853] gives 6843.5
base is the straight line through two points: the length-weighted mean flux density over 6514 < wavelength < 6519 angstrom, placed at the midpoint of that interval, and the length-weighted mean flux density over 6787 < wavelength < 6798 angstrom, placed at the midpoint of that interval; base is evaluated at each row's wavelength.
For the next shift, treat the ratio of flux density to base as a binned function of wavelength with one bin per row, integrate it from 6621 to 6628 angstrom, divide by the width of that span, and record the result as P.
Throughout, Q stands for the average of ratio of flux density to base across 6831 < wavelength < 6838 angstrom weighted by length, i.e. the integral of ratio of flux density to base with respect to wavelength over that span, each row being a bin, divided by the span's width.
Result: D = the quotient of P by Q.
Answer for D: 1.07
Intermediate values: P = 1.05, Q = 0.982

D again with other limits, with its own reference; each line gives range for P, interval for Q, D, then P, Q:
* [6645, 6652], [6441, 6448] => 0.97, 1.04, 1.075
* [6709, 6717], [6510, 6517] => 1.34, 1.39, 1.035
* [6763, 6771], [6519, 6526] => 1.01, 0.98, 0.967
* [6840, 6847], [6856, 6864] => 1.04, 1.00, 0.962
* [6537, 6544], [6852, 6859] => 0.96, 0.95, 0.982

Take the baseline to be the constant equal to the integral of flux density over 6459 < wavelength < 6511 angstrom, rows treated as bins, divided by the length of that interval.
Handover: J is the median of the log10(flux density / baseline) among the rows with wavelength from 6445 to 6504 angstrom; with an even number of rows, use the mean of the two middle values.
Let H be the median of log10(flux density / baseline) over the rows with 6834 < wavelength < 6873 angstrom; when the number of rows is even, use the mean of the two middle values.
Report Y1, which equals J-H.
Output 0.00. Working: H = -0.009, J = -0.0036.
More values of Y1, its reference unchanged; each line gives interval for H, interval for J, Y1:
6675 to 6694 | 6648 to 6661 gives -0.02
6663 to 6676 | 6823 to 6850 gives -0.02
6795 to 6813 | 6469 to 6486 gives 0.02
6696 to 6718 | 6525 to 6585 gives 0.03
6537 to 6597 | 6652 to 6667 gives -0.05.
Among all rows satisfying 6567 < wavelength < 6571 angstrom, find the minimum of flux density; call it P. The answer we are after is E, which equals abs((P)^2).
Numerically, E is 2.09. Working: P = 1.444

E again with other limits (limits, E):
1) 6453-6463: 2.18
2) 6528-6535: 2.33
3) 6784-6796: 1.83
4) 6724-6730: 2.27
